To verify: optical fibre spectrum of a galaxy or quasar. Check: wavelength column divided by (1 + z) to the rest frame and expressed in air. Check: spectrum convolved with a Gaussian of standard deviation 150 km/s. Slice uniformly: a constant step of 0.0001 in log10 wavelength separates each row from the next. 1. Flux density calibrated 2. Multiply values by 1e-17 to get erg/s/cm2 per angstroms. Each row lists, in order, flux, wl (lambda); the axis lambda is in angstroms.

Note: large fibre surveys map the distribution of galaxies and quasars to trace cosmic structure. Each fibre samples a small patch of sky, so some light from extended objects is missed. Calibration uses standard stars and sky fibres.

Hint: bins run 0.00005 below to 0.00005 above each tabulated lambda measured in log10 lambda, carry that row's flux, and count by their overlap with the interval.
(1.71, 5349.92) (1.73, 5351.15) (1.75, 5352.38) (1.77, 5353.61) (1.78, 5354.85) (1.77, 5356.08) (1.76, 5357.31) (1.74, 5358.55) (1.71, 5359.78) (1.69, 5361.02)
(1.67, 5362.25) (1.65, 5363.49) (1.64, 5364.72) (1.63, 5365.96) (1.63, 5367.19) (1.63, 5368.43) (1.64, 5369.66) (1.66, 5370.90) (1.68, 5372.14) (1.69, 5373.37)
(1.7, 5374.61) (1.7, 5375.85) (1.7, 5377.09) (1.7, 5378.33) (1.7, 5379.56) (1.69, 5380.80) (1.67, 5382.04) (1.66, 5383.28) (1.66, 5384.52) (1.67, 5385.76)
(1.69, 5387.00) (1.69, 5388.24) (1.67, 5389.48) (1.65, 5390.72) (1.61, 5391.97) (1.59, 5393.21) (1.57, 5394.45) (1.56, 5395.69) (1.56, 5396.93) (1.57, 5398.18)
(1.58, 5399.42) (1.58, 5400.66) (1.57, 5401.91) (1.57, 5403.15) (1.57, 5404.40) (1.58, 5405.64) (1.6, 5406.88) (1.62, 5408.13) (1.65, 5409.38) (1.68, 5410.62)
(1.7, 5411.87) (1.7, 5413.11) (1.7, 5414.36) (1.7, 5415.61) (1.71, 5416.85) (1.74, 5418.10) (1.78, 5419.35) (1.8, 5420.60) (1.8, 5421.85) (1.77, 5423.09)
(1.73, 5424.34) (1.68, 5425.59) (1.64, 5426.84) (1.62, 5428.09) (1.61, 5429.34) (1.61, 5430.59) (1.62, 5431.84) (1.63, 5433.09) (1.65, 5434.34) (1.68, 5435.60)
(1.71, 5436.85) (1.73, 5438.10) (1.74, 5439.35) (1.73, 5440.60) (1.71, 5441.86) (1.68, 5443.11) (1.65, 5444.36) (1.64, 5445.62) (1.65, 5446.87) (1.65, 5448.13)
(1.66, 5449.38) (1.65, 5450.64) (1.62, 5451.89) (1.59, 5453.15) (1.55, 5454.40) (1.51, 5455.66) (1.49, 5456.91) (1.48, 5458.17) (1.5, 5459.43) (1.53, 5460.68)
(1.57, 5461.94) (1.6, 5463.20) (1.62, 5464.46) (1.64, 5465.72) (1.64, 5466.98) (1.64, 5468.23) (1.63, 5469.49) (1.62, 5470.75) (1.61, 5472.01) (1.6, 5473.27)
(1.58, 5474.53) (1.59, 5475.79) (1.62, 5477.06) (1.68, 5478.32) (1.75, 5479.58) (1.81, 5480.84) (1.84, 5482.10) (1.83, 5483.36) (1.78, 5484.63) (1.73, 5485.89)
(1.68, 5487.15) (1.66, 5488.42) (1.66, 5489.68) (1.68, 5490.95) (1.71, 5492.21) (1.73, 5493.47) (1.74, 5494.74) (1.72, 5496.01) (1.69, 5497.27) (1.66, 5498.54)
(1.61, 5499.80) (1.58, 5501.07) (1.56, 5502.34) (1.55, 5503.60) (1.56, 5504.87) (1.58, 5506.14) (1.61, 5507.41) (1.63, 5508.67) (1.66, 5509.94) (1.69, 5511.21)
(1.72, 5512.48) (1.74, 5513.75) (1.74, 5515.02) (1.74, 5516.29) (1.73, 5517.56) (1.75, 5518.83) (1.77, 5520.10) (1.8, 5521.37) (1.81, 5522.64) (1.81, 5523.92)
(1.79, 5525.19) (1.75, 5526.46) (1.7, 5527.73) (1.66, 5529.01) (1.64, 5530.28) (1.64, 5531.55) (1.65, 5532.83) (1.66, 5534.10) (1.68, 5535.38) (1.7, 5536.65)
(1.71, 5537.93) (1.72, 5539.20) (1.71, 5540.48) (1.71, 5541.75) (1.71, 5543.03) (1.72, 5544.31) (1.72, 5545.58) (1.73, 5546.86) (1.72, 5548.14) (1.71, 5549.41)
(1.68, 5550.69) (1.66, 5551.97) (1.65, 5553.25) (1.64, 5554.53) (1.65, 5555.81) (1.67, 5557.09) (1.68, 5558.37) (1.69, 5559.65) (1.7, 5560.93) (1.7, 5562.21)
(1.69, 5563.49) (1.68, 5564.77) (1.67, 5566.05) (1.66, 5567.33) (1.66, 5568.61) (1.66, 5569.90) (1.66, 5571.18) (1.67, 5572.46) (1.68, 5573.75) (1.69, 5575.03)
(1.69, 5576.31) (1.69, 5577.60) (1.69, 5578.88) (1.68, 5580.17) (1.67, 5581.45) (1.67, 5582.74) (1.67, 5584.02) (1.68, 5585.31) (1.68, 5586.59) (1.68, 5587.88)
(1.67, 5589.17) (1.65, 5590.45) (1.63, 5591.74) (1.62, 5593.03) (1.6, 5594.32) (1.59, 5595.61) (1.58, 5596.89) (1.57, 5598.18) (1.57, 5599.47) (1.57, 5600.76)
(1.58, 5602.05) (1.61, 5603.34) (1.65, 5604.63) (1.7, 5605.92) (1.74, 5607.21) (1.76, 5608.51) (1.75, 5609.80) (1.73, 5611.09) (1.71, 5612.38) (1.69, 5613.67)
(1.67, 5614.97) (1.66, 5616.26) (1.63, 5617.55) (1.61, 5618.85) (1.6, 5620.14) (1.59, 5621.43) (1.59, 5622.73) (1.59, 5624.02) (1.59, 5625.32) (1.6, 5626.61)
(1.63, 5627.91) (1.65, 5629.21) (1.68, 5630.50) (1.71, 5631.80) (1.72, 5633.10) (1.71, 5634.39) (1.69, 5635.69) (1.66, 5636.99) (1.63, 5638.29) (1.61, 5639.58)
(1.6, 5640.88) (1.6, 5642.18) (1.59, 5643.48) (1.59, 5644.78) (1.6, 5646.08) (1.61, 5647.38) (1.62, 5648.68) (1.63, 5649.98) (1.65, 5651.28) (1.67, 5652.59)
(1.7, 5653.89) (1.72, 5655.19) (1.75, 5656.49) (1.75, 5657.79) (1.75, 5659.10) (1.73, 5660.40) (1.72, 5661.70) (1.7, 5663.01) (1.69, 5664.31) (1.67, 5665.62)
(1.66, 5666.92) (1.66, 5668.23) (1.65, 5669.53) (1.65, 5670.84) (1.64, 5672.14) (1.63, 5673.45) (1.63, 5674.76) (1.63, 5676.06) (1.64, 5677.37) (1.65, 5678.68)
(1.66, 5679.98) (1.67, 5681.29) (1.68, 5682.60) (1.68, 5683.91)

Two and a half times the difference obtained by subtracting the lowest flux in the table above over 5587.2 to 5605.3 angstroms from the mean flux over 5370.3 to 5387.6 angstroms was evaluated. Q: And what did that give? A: 0.28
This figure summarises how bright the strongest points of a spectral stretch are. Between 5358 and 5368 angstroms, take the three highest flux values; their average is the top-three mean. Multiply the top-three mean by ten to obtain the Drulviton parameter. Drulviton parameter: 17.1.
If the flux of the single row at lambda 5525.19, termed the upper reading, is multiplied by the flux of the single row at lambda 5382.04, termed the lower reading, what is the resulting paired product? 2.99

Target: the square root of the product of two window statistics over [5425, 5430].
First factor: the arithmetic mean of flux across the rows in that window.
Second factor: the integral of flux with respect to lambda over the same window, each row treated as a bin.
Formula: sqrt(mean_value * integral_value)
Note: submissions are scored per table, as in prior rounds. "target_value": 3.66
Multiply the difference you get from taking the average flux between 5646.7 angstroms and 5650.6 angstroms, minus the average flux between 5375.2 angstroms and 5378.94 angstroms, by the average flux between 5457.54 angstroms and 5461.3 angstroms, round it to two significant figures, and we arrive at -0.12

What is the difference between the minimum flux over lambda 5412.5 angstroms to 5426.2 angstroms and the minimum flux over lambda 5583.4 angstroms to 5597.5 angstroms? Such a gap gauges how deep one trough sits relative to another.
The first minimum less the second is 0.10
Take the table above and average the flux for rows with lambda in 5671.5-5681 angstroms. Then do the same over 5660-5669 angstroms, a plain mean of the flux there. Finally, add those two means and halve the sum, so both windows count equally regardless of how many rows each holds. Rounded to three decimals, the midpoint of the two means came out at 1.665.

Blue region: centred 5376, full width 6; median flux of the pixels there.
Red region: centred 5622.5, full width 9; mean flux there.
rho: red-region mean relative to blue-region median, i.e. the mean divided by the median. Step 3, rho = 0.94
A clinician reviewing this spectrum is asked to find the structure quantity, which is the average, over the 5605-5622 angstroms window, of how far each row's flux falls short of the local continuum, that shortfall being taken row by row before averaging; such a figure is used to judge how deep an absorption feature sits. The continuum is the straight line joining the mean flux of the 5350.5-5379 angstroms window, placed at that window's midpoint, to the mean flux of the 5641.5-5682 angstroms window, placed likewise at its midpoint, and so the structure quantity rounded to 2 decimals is -0.01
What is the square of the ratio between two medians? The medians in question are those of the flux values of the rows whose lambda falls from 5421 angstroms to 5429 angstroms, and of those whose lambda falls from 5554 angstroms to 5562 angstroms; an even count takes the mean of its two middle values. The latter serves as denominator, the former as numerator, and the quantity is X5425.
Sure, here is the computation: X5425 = 1.04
